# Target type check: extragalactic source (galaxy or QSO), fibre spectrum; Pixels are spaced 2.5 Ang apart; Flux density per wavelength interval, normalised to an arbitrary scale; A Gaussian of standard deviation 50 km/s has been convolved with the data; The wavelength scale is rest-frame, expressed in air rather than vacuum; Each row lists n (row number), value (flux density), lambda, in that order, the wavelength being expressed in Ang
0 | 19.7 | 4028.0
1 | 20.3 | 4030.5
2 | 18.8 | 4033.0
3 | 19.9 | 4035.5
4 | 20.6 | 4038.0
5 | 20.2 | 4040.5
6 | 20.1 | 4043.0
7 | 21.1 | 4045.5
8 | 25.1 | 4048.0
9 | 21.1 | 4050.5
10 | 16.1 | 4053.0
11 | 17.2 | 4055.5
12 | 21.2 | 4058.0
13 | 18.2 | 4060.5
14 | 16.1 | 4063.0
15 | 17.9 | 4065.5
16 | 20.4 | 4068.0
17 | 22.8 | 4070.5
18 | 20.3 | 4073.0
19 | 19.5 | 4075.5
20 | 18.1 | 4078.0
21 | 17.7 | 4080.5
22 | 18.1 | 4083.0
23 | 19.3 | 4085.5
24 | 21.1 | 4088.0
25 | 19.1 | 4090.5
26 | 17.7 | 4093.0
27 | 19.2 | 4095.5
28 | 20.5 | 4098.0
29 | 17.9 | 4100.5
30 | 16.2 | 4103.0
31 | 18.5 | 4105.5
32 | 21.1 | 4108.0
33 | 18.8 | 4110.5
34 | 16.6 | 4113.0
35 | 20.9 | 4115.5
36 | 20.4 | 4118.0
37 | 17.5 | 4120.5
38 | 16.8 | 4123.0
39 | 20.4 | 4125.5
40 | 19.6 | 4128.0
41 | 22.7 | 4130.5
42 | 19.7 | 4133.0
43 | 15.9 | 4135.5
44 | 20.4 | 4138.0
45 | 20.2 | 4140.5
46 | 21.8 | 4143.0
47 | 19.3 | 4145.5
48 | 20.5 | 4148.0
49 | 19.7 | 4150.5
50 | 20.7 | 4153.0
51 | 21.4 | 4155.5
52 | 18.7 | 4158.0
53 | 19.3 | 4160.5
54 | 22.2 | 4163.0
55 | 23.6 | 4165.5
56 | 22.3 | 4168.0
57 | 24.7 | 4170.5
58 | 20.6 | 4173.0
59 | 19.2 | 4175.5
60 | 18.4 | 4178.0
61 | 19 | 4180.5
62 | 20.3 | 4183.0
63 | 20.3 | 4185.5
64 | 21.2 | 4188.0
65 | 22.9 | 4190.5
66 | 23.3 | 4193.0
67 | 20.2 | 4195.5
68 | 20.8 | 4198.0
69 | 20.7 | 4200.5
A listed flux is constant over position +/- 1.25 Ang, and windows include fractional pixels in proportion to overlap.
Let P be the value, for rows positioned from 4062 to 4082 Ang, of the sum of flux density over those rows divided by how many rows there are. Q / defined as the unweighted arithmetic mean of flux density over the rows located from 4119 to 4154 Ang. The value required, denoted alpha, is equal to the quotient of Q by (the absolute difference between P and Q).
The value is 35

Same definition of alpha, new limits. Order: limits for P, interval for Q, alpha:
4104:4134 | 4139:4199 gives 14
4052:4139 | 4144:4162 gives 20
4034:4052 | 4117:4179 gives 22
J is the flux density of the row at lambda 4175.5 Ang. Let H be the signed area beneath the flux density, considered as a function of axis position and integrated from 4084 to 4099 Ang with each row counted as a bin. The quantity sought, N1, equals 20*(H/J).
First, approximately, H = 292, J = 19.2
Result 304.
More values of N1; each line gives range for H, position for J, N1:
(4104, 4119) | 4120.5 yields 331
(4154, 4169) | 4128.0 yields 325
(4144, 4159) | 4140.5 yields 299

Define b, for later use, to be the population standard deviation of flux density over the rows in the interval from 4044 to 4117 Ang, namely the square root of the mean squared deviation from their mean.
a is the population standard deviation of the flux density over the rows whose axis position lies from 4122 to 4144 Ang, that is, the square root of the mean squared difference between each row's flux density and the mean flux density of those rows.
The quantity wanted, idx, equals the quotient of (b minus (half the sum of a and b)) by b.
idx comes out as 0.01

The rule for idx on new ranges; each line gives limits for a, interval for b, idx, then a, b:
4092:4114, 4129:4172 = 0.12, 1.54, 2.00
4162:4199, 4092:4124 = -0.05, 1.78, 1.62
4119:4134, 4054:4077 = 0.02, 1.93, 2.00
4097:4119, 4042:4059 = 0.18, 1.74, 2.74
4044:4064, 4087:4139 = -0.32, 2.95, 1.81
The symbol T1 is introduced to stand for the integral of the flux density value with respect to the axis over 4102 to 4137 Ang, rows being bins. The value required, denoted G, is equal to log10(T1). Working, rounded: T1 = 664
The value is 2.82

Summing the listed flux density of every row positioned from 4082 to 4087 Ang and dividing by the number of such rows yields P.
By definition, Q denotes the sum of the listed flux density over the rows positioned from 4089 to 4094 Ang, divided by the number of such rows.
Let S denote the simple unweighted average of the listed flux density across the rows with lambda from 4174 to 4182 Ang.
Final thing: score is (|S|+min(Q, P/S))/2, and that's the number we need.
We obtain 9.9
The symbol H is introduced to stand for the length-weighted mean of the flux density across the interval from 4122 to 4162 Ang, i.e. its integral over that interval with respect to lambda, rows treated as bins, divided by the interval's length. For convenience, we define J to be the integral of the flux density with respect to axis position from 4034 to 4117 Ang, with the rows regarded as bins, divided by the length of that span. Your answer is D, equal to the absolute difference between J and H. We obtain 0.5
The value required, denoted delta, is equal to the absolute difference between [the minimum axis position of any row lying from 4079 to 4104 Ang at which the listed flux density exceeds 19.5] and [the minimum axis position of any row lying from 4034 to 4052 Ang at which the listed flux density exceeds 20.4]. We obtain 50.0 Ang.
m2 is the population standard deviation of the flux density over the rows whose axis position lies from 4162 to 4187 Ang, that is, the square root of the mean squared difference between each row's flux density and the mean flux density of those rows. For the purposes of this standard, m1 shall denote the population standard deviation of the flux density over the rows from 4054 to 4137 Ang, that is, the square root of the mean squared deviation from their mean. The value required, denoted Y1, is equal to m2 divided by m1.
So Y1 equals 1.09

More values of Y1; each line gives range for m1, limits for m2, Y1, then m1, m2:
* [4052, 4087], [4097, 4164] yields 0.96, 1.85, 1.78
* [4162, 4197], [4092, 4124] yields 0.89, 1.83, 1.62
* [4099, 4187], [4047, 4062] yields 1.53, 1.97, 3.02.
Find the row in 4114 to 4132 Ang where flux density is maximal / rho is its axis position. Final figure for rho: 4130.5 Ang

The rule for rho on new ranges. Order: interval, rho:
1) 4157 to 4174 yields 4170.5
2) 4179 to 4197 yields 4193.0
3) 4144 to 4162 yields 4155.5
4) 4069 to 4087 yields 4070.5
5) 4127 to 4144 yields 4130.5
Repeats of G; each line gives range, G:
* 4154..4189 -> 2.86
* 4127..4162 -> 2.85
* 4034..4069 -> 2.84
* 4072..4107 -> 2.82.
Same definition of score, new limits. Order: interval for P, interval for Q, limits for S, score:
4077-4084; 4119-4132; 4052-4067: 9.4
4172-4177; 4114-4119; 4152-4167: 11.0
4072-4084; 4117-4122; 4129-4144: 10.5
